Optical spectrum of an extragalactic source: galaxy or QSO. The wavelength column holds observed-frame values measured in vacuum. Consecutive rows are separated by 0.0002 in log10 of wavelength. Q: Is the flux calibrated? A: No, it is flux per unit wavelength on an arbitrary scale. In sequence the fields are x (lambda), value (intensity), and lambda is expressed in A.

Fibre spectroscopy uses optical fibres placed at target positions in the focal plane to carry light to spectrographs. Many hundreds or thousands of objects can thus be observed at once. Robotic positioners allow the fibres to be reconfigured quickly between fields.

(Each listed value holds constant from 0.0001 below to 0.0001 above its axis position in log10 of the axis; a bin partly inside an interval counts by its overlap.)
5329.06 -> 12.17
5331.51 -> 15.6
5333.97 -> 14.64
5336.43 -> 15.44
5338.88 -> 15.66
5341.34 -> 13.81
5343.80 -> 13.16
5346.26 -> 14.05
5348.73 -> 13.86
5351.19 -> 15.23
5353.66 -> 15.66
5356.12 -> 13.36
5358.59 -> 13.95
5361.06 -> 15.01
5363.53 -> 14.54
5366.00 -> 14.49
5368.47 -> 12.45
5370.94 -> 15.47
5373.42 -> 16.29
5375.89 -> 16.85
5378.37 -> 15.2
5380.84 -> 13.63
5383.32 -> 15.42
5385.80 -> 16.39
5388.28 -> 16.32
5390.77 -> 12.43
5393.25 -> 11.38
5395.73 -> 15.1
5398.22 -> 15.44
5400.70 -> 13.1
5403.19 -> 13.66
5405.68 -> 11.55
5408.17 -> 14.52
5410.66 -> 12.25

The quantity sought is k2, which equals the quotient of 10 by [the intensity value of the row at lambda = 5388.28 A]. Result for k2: 0.613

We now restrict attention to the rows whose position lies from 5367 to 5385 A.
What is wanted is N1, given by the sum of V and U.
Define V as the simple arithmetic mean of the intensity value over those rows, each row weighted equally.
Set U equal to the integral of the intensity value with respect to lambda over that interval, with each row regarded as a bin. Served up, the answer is 286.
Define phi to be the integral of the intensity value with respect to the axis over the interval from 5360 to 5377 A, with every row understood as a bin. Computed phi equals 255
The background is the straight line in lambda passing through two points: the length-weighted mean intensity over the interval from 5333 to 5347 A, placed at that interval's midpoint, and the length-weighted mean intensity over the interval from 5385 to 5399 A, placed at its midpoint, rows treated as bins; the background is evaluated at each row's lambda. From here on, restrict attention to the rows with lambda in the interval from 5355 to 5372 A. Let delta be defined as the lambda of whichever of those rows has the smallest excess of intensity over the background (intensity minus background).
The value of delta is 5368.47 A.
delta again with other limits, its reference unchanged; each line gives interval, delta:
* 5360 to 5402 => 5393.25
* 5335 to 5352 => 5343.80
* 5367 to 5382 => 5368.47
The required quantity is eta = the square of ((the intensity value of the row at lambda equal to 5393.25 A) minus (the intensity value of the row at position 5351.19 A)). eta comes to 14.8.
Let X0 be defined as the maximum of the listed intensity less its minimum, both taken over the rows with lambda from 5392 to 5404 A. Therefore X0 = 4.1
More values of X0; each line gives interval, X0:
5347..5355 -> 1.8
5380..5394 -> 5.0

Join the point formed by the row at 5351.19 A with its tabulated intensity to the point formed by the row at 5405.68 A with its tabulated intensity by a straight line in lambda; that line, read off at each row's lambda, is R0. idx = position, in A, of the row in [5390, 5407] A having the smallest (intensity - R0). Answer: 5393.25 A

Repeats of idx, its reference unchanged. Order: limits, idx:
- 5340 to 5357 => 5343.80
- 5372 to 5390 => 5380.84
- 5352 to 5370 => 5368.47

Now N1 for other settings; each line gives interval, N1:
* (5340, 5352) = 182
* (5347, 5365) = 275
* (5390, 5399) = 136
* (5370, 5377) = 130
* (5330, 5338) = 136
